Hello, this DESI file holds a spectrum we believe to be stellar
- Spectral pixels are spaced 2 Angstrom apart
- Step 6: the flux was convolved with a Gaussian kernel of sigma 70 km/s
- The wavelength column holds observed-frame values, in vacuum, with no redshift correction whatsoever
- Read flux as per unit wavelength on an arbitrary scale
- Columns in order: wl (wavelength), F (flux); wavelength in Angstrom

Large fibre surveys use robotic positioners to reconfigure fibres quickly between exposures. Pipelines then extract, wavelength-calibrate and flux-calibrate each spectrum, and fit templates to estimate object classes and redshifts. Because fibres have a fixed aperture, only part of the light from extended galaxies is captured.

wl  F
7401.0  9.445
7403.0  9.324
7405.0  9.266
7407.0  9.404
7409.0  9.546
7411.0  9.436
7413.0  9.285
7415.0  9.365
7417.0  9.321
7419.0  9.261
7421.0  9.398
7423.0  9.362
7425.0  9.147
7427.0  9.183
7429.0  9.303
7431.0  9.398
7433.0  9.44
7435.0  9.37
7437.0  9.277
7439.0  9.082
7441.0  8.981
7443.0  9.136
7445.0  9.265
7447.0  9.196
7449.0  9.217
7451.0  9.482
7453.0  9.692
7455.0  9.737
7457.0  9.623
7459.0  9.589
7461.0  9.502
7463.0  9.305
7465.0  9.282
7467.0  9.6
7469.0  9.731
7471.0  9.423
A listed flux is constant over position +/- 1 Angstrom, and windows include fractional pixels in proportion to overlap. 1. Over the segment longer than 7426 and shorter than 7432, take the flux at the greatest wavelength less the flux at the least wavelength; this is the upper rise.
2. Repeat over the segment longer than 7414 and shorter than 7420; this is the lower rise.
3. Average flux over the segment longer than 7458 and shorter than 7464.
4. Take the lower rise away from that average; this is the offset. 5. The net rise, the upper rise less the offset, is -9.4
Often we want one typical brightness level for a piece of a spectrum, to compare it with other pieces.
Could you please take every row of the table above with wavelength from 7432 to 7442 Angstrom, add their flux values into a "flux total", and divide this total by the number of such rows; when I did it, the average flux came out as 9.23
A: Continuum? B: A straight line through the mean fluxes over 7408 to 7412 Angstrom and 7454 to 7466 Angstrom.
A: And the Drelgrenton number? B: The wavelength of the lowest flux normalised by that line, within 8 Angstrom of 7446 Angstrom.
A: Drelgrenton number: 7441.0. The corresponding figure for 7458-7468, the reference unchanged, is 7465.0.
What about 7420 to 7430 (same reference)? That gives 7425.0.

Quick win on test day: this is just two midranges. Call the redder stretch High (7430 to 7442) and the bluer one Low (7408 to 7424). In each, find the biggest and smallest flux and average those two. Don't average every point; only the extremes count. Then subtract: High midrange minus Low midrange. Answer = -0.19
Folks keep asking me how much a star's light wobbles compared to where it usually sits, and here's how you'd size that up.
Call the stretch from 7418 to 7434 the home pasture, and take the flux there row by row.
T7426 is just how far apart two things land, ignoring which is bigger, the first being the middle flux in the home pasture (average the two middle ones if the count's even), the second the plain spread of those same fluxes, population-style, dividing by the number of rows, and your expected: 9.23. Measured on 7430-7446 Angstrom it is 9.12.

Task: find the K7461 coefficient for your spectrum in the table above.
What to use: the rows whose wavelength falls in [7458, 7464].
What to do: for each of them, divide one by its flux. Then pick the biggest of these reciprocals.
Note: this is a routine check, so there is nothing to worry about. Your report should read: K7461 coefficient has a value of 0.107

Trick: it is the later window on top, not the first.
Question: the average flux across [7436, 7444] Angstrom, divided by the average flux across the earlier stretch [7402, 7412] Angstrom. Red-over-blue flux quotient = 0.97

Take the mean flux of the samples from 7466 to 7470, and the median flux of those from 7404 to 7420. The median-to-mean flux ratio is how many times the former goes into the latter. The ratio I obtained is 0.97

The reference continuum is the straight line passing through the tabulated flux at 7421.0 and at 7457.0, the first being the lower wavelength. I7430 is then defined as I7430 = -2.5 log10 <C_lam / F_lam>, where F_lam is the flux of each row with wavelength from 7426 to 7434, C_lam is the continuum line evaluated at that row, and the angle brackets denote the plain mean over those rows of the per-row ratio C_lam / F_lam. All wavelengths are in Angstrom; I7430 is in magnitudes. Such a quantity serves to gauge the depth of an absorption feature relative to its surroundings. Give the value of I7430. -0.014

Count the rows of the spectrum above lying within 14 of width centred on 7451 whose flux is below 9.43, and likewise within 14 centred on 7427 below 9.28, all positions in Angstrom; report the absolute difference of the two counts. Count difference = 1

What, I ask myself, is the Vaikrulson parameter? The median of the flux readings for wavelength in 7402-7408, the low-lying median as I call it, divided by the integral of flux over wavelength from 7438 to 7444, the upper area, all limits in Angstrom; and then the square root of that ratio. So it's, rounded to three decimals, 0.414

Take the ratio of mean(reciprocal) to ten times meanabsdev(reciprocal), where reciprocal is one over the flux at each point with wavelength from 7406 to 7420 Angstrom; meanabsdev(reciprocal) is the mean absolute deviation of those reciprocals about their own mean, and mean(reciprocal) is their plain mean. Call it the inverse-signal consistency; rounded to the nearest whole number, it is 12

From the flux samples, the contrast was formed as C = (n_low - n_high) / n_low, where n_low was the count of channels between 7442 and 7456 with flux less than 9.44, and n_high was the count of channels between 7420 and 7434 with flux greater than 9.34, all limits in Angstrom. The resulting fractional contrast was 0.0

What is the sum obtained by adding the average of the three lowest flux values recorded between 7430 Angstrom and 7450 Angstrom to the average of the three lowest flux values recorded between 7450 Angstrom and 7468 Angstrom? 18.4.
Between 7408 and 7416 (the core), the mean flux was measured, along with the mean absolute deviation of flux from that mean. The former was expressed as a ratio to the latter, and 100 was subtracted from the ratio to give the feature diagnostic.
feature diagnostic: 13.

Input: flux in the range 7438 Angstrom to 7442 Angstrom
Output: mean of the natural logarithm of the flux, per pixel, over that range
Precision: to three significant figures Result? 2.20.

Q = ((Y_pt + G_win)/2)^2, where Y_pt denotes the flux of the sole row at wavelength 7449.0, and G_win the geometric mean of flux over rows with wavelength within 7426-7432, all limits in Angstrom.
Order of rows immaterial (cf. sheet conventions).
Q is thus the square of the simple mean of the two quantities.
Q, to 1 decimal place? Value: 85.7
